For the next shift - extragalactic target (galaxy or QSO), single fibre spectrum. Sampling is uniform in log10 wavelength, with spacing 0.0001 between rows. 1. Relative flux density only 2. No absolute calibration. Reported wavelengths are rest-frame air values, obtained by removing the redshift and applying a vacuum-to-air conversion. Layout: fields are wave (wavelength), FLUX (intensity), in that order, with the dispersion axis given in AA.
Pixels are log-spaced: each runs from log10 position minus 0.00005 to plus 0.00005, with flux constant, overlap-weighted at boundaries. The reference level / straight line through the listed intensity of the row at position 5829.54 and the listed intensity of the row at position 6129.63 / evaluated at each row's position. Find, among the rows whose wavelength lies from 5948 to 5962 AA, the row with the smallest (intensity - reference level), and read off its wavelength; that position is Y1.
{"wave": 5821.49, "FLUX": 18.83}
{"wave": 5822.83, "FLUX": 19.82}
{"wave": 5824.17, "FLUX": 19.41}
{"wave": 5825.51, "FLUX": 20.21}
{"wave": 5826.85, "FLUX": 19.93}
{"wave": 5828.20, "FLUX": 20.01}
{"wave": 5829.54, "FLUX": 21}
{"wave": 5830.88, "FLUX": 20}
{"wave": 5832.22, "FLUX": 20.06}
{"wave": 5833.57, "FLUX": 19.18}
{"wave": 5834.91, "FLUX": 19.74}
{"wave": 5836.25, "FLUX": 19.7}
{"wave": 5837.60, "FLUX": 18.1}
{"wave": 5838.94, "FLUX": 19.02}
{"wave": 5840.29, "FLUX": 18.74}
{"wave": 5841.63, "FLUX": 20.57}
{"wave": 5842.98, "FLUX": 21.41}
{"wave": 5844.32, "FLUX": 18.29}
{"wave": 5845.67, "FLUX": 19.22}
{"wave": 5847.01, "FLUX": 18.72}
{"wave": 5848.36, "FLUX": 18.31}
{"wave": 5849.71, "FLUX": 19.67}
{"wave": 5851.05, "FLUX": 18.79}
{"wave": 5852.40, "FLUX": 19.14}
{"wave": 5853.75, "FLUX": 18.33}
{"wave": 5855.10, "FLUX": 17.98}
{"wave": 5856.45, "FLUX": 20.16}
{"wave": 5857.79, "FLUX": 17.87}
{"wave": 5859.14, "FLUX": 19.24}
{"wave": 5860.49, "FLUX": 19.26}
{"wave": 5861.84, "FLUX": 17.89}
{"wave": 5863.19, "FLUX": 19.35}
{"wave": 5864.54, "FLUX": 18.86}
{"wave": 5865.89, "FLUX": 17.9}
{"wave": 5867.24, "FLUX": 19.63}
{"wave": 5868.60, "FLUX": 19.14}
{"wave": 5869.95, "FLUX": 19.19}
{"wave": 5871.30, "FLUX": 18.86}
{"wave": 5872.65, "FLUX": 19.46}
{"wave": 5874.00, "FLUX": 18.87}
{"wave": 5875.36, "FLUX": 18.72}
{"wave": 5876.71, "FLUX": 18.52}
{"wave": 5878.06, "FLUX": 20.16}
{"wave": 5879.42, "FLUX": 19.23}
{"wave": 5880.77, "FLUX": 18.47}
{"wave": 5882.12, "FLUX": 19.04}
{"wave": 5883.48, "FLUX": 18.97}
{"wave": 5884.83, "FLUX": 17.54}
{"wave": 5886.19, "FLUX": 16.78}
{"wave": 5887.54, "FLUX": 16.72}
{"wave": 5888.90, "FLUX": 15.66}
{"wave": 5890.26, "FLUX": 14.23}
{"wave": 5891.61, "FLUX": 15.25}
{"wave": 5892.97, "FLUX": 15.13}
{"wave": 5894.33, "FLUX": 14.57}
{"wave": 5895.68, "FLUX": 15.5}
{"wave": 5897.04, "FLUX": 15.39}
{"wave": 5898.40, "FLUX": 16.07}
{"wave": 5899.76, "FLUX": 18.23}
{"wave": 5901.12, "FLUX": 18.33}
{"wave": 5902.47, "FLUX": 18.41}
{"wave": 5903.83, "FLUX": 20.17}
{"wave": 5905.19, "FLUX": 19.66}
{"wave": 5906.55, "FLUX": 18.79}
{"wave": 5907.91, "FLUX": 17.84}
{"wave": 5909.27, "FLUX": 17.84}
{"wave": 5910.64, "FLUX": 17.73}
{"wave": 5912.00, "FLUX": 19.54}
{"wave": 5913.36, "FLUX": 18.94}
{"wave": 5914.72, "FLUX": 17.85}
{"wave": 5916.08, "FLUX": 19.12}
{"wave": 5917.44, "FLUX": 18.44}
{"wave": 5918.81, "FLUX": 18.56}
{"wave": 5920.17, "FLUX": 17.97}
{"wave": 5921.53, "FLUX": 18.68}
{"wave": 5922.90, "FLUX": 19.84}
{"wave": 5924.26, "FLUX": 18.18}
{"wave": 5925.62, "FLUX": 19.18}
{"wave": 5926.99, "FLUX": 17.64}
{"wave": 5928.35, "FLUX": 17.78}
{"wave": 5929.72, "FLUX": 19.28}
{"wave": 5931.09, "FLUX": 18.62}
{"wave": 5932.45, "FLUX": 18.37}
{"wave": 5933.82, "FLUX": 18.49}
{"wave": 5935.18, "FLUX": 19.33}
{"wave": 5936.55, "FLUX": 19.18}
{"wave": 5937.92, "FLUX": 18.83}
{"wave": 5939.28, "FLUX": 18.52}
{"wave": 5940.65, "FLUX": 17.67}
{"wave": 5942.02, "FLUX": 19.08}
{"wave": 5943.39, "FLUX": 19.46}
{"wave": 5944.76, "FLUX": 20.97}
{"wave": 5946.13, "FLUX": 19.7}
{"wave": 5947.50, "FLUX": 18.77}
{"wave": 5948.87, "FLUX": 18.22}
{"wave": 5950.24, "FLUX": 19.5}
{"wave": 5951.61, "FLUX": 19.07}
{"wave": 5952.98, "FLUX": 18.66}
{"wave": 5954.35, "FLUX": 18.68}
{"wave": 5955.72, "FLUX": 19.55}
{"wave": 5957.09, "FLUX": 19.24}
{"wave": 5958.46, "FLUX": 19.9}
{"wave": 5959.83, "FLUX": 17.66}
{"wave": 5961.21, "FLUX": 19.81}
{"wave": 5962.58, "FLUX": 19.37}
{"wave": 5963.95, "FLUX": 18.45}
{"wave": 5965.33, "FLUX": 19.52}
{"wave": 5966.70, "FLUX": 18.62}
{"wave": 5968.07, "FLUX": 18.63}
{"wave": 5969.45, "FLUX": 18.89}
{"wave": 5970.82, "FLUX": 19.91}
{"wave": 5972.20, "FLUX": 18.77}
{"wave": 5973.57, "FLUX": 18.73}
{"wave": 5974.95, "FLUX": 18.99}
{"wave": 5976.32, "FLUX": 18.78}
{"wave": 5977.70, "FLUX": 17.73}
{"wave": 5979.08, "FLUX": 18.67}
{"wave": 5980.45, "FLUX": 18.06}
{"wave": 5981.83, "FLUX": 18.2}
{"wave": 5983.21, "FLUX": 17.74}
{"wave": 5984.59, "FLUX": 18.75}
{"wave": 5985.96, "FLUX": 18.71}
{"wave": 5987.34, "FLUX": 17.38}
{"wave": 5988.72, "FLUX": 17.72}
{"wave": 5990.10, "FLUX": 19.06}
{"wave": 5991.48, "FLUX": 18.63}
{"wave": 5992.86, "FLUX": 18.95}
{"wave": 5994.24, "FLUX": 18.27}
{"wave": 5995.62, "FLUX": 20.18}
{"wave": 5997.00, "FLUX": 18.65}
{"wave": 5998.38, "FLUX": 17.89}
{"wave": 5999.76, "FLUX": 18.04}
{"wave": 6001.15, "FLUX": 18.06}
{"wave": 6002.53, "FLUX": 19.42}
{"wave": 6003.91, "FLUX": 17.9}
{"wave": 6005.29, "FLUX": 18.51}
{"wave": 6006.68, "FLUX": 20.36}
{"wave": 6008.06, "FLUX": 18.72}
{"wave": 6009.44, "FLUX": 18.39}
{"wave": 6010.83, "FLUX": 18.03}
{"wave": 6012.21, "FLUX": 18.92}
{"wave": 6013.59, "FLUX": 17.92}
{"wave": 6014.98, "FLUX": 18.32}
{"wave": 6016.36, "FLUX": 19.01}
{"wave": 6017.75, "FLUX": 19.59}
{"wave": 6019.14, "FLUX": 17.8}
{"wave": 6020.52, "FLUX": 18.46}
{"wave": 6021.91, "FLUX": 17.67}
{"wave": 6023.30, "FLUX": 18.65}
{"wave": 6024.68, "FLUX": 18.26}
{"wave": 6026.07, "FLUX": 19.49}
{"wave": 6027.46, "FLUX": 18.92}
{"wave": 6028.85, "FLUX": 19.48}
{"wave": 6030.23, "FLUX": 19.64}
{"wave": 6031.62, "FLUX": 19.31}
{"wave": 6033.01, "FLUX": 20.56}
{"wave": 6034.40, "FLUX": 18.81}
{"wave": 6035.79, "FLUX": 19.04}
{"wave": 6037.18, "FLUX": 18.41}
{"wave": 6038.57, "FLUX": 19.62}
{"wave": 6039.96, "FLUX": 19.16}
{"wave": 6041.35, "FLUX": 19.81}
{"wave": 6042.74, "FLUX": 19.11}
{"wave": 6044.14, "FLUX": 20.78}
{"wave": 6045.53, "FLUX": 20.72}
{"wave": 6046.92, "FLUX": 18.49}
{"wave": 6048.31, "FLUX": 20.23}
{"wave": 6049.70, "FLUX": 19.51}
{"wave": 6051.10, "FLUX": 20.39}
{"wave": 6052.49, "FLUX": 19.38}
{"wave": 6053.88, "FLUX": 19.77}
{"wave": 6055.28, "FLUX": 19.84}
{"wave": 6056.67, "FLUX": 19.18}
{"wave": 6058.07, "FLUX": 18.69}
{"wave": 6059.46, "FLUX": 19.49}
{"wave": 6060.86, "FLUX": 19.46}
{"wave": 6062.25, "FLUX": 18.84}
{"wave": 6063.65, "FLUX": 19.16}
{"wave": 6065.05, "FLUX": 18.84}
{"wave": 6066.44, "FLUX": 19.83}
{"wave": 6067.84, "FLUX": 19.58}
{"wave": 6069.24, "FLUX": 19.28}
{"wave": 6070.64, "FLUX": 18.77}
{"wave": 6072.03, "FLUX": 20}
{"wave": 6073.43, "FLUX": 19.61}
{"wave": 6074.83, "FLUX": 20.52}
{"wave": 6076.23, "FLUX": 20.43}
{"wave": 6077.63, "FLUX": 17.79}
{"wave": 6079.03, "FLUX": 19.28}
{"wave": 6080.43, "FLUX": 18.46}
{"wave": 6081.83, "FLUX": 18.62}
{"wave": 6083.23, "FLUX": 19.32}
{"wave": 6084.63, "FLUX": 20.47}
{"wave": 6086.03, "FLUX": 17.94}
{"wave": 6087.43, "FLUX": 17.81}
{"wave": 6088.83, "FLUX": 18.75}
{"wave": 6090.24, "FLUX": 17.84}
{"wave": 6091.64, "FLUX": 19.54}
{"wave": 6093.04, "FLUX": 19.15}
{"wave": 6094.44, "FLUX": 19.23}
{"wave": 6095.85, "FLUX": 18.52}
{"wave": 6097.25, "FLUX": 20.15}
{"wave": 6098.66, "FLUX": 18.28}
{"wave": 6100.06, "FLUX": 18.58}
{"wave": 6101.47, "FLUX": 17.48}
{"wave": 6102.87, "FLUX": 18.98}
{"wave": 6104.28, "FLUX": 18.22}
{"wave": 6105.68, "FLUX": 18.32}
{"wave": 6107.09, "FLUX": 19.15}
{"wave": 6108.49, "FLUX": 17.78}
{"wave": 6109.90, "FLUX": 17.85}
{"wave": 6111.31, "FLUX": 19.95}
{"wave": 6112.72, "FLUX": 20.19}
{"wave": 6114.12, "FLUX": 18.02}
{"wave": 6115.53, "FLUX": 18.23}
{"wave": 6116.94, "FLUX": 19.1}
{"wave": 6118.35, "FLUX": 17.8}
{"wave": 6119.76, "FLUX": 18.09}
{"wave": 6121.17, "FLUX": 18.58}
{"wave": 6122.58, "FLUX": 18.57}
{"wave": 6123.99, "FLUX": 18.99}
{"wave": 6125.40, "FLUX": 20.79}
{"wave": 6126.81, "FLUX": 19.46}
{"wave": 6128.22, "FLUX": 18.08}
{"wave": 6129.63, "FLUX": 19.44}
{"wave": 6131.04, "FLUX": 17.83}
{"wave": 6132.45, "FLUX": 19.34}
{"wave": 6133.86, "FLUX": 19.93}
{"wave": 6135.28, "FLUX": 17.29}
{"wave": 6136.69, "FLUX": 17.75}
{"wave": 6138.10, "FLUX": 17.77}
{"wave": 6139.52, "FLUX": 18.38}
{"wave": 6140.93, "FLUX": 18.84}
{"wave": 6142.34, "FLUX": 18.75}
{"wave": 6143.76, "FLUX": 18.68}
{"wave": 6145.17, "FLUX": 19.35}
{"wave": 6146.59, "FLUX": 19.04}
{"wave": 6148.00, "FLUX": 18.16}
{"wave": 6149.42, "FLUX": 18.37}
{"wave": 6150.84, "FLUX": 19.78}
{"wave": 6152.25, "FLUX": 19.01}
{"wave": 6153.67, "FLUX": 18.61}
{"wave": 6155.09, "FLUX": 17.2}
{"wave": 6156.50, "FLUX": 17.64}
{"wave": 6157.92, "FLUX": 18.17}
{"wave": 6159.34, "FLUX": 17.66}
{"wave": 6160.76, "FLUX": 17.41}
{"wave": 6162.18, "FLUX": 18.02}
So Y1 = 5959.83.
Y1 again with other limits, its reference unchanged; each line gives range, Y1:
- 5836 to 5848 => 5837.60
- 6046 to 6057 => 6046.92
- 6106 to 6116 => 6108.49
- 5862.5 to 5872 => 5865.89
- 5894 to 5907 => 5894.33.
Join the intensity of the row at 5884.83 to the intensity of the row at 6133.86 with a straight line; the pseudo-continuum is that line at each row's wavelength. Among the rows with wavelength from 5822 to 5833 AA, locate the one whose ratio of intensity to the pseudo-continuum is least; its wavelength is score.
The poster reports 5824.17 AA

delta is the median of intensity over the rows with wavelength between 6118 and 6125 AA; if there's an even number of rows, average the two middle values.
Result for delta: 18.57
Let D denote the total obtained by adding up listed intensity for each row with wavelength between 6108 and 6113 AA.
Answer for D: 75.8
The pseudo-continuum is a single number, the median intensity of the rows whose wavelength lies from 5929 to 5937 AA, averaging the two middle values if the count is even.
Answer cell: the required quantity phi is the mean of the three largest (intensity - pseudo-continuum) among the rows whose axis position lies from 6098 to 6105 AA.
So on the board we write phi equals -0.29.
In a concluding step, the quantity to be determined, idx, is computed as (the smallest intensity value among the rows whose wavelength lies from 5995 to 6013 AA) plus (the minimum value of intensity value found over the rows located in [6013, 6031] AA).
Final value 35.6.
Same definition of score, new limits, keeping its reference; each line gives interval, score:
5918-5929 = 5926.99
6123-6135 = 6131.04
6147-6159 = 6155.09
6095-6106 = 6101.47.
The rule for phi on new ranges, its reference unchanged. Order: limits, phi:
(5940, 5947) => 1.14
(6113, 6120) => -0.43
